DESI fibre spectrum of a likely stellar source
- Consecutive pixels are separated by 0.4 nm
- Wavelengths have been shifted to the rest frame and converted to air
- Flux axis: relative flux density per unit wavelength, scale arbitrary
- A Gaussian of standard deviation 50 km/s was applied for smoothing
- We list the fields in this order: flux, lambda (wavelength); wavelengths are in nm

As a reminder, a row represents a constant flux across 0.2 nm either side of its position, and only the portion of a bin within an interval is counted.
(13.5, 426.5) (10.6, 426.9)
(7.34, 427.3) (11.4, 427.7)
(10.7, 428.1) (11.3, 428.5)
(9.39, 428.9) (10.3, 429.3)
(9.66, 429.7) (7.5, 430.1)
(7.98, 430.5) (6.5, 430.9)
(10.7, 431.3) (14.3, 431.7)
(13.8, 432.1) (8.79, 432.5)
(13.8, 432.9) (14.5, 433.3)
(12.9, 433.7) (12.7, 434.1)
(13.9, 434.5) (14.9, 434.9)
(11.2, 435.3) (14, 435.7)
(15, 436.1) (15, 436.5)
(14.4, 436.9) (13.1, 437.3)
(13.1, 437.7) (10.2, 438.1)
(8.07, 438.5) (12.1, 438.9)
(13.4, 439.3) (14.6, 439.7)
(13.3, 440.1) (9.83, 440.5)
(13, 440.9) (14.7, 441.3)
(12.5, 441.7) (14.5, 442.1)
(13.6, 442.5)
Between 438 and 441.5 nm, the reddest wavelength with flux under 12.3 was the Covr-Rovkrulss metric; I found 440.5 nm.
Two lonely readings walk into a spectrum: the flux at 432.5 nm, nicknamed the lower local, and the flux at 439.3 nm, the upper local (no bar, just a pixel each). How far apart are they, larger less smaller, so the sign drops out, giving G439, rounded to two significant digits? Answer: 4.6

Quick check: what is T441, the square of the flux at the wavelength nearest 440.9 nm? 169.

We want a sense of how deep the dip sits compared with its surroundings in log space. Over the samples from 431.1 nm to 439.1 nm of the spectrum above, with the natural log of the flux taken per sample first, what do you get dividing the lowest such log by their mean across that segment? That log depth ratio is 0.823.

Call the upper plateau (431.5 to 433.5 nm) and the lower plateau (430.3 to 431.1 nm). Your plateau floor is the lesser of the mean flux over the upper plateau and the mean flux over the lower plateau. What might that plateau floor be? 7.2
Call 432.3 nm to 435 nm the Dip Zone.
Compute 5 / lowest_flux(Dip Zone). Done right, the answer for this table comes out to 0.57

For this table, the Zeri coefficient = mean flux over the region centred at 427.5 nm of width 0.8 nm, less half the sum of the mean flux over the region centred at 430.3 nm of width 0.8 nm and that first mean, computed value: 0.8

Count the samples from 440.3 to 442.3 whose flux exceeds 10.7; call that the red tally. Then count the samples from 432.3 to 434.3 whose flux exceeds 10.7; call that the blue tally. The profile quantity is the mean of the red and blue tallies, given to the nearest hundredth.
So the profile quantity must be 4.00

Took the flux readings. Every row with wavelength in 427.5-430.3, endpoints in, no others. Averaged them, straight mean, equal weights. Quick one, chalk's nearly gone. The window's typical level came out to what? 10.0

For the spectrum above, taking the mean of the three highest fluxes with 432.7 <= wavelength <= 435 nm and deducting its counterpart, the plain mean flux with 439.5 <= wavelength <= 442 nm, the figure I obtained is 1.4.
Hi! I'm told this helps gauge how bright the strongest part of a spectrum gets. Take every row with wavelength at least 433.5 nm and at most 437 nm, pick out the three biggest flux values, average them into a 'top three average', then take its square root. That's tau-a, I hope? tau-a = 3.87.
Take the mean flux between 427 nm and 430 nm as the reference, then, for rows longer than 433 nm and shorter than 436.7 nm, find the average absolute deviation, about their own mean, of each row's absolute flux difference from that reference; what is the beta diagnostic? 1.01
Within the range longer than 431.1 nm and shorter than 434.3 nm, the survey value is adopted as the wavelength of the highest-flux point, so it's 433.3 nm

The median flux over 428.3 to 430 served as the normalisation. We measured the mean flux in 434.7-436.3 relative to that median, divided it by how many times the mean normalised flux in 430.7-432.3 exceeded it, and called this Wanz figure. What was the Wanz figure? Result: 1.68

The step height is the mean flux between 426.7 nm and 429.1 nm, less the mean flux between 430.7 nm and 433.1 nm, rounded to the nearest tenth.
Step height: -1.2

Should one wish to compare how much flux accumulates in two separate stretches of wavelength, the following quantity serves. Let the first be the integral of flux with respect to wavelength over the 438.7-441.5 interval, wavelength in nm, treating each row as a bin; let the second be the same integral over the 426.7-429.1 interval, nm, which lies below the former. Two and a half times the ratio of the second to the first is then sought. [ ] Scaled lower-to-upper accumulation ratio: 1.7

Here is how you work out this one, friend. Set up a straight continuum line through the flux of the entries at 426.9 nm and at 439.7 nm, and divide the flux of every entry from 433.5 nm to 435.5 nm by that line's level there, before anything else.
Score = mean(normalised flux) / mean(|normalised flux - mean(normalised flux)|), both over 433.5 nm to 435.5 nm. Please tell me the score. 13.5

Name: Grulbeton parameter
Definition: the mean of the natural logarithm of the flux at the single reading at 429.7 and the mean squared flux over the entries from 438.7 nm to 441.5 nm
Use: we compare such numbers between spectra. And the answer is 87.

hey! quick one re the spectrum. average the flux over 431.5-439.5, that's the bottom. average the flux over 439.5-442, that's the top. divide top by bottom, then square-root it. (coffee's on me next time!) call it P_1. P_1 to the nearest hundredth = 1.00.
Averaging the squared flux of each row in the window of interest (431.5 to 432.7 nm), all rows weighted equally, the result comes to 157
